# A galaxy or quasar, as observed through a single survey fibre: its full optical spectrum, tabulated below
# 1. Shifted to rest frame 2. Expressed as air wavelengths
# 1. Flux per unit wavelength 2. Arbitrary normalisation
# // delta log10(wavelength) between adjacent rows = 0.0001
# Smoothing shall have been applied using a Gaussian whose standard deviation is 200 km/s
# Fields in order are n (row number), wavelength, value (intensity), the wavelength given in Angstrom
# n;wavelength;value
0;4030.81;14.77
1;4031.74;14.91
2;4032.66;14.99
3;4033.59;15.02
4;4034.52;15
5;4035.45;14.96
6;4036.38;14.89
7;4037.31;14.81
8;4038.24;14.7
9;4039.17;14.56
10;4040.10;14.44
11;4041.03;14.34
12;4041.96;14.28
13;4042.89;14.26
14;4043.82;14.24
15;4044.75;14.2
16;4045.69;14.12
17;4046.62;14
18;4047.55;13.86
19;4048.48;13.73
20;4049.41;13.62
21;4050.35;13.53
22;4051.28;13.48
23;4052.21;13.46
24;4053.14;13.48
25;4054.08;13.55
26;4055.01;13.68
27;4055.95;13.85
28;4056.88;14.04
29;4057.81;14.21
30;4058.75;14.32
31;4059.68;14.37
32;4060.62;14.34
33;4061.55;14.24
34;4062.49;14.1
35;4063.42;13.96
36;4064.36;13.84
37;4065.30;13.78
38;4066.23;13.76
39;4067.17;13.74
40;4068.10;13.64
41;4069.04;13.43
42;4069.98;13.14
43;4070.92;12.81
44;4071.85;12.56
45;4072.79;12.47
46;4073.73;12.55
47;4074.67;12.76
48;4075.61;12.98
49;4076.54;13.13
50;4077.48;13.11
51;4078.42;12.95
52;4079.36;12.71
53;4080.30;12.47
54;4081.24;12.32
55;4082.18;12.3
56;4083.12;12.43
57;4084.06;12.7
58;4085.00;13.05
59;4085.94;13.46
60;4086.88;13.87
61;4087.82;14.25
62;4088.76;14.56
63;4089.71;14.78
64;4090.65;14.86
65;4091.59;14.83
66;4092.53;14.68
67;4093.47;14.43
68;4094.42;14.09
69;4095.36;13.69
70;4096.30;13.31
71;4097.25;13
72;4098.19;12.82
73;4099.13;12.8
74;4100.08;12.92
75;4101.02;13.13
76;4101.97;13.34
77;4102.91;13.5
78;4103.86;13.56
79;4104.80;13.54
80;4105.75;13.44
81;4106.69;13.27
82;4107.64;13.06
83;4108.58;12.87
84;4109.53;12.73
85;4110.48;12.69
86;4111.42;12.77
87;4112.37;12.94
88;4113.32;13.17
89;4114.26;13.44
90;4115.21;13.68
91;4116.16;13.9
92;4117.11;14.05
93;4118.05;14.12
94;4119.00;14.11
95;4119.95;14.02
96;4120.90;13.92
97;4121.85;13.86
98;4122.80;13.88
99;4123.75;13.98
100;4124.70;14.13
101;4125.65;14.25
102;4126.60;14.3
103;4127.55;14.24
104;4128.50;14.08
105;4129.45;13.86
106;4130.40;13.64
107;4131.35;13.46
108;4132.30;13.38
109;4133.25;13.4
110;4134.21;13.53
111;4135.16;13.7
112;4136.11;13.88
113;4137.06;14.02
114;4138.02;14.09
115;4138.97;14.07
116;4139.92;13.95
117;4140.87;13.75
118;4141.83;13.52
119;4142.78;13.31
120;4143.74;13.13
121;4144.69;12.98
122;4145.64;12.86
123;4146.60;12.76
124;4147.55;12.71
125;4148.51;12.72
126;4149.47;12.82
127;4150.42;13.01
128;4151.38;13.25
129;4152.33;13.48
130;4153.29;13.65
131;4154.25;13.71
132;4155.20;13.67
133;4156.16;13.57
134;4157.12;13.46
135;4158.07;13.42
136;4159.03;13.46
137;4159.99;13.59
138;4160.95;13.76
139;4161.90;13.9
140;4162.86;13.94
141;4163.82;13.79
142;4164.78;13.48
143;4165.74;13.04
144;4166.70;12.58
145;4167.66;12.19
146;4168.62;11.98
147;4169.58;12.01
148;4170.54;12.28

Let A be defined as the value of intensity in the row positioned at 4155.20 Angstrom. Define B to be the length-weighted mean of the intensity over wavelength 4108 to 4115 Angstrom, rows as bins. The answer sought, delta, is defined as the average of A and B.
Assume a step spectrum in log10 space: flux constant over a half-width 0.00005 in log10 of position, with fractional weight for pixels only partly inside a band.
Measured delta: 13.3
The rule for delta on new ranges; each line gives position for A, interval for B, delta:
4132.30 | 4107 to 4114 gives 13.1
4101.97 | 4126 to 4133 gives 13.6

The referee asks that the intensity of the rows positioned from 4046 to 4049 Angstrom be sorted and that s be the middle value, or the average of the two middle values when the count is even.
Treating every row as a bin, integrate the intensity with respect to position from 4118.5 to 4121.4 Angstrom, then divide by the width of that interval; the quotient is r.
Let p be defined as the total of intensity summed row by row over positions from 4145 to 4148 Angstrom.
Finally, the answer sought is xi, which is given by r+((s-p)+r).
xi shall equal 3.5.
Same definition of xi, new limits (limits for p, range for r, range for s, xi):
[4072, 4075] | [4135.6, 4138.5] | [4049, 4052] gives 3.7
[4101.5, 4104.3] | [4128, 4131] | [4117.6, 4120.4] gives 1.4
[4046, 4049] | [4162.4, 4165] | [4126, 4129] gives 0.1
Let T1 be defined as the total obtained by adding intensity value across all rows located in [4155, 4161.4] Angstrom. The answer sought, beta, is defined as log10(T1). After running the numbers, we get 1.98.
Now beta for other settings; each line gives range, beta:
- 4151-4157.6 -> 1.98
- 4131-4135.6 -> 1.83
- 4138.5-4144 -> 1.91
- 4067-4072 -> 1.90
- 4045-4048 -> 1.62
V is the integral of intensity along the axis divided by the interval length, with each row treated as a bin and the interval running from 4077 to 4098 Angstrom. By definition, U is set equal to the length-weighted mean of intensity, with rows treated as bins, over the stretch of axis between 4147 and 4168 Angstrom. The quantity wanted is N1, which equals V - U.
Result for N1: 0.2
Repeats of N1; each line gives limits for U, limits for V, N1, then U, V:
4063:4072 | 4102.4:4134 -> 0.1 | 13.5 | 13.6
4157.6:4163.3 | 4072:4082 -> -1.0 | 13.7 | 12.7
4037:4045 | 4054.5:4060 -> -0.4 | 14.4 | 14.1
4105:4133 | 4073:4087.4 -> -0.8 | 13.6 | 12.9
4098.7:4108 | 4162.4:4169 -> -0.2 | 13.3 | 13.0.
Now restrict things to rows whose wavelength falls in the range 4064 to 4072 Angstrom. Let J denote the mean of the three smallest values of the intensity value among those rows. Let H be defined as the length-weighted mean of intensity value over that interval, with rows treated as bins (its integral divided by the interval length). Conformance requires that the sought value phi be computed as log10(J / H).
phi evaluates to -0.0201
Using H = 13.4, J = 12.8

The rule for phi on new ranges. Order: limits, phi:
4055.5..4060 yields -0.0044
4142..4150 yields -0.0071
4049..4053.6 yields -0.0014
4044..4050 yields -0.0055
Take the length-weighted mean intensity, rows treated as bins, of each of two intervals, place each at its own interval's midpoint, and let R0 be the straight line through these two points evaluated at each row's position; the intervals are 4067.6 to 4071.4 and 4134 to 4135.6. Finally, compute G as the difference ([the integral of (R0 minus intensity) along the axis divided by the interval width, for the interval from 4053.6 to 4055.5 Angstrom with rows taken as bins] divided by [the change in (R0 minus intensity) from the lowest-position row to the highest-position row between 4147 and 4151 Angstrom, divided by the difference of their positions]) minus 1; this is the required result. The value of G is 3.3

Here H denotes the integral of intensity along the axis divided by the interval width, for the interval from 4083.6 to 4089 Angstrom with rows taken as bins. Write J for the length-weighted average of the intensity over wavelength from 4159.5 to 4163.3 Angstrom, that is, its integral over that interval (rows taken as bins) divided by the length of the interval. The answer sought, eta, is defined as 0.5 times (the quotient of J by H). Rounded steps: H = 13.6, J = 13.8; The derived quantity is 0.507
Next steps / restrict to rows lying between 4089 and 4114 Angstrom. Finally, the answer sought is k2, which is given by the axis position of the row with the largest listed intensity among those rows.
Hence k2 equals 4090.65 Angstrom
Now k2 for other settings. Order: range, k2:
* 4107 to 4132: 4126.60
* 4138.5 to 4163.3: 4138.97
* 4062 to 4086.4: 4062.49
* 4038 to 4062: 4038.24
